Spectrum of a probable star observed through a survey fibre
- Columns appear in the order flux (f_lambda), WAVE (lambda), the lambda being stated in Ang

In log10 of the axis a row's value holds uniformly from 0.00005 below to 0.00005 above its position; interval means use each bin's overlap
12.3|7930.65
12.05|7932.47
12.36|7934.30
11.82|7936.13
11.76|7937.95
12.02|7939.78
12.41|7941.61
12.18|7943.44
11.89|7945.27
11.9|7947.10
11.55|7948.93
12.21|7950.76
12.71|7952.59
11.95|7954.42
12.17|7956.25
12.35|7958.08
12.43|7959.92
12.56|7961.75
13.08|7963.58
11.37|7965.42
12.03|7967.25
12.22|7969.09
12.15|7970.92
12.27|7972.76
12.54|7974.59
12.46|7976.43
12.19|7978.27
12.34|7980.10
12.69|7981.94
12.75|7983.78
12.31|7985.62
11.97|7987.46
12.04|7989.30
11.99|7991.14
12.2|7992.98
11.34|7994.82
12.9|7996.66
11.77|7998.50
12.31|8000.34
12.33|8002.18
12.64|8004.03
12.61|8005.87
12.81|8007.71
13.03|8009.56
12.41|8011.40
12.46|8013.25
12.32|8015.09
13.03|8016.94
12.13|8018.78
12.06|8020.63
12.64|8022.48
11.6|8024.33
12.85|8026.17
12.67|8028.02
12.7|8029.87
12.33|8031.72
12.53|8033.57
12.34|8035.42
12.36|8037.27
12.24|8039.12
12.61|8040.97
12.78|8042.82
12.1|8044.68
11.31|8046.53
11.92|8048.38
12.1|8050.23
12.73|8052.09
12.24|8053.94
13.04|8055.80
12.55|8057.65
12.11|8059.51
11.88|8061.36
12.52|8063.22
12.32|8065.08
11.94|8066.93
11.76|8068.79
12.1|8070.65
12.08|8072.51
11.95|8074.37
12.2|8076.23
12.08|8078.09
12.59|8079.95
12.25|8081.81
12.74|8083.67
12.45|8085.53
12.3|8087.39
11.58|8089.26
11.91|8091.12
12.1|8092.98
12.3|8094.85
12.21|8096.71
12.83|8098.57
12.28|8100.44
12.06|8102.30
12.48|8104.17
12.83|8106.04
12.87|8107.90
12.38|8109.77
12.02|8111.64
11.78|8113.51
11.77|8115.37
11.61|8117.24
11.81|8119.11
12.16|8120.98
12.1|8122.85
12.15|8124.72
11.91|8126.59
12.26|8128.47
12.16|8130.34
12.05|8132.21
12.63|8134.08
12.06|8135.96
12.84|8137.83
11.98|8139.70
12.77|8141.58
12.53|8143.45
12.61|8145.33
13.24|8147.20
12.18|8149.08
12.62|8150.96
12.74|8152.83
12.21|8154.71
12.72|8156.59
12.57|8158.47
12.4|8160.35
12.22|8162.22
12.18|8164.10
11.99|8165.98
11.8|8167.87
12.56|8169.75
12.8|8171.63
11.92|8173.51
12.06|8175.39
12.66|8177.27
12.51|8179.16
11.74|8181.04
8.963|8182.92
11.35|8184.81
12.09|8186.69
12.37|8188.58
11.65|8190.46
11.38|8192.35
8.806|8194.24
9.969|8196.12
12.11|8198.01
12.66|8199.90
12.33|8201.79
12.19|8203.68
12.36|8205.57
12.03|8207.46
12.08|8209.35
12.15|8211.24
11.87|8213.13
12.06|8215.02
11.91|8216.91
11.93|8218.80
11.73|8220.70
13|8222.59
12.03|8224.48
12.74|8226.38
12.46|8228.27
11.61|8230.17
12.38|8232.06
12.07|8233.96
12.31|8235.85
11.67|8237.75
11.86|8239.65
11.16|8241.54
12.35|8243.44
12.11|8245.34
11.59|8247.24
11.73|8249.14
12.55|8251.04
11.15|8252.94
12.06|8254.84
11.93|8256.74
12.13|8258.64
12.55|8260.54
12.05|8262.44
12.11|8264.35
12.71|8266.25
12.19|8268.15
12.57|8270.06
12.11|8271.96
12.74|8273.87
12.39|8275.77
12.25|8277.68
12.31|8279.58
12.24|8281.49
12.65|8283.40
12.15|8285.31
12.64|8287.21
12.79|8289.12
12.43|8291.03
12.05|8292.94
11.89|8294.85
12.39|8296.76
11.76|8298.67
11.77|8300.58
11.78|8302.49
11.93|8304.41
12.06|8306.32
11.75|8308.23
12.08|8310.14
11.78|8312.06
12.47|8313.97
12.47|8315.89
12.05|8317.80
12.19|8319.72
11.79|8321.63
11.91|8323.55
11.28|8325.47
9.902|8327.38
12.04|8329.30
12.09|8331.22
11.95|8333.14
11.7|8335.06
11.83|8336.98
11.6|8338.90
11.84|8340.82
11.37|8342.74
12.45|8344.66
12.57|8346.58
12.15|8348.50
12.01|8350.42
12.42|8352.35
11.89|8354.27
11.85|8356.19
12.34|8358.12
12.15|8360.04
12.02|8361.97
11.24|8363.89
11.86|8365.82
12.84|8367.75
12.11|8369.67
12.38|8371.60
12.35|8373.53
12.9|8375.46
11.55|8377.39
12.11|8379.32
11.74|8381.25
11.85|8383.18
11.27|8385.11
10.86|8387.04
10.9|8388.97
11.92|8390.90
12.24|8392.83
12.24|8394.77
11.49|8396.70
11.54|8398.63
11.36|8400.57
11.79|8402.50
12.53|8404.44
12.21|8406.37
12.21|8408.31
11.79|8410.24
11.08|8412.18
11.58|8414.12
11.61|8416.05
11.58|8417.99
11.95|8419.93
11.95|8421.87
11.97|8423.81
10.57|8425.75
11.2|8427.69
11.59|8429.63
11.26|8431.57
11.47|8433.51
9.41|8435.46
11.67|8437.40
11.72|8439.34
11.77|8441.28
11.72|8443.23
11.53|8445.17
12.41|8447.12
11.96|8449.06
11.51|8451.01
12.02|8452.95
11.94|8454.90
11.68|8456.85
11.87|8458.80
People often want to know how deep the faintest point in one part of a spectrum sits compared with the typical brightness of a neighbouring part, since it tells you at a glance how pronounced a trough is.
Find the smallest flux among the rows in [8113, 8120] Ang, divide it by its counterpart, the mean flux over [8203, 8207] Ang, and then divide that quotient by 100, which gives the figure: 0.0095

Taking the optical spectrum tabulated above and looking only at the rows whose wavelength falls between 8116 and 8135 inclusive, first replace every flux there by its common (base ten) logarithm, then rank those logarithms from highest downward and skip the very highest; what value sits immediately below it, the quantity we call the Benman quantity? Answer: 1.088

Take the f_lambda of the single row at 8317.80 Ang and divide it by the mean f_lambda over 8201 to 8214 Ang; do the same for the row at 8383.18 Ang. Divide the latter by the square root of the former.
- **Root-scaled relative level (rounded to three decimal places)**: 0.980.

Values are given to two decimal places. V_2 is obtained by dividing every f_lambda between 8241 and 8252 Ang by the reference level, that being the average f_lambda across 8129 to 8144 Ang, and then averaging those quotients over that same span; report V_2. 0.96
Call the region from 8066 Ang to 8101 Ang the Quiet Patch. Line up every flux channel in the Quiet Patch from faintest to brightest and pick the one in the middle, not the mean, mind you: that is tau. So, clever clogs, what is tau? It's 12.20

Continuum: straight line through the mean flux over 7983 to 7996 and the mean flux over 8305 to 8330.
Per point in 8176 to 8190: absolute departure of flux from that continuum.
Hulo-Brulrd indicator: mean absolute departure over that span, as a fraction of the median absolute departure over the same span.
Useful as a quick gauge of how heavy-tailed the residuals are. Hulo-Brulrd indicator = 1.4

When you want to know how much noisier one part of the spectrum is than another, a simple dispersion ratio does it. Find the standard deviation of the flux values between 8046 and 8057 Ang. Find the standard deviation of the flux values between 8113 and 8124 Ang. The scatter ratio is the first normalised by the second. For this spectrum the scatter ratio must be 2.9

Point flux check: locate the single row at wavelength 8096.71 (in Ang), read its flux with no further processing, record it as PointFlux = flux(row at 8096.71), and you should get 12.21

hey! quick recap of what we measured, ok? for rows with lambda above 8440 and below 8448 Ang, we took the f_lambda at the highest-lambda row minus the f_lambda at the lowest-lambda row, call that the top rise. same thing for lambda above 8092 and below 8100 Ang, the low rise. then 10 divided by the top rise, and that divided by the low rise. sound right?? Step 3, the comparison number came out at 21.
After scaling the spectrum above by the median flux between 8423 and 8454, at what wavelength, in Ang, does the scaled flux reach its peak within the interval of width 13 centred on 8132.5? 8137.83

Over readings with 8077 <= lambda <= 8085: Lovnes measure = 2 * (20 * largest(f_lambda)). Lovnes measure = 510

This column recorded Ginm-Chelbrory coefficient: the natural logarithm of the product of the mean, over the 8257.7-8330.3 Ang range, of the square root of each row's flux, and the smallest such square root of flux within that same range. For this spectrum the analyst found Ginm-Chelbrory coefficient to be 2.39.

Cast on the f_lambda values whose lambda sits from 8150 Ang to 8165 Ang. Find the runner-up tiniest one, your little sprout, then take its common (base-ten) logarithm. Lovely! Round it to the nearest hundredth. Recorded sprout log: 1.09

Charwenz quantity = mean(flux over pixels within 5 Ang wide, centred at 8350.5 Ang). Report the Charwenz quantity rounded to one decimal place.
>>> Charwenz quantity 12.2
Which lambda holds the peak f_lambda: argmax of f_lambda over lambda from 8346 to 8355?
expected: 8346.58 Ang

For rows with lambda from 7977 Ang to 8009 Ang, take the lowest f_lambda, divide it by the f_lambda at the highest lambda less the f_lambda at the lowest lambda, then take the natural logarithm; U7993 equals 2.9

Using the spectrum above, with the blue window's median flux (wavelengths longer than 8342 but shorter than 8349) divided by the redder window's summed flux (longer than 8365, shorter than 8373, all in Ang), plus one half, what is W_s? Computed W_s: 0.7501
